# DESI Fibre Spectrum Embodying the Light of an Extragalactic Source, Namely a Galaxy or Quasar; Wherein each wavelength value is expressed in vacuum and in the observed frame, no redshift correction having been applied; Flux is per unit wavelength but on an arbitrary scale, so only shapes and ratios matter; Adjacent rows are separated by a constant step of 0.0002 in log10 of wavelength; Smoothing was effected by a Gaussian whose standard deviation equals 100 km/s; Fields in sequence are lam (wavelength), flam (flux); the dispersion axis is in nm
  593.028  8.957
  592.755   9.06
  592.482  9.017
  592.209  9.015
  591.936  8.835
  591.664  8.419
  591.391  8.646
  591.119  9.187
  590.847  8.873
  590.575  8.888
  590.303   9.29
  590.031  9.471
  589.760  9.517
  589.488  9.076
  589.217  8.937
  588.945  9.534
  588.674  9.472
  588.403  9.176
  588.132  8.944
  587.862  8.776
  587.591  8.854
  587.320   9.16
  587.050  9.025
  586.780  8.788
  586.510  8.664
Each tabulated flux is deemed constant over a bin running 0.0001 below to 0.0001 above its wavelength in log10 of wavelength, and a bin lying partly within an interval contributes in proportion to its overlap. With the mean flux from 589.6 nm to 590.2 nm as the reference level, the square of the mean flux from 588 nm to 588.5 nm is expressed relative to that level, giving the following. 8.65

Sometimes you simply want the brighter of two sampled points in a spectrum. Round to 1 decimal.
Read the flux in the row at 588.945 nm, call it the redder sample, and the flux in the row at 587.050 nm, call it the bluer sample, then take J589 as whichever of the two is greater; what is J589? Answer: 9.5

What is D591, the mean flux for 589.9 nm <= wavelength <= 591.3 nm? 9.1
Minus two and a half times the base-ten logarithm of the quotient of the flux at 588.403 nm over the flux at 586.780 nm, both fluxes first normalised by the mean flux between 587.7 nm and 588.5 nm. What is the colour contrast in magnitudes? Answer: -0.047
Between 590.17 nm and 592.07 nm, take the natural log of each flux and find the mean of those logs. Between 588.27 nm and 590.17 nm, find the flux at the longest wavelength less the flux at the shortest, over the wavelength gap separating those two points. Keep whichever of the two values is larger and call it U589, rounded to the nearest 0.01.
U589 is 2.18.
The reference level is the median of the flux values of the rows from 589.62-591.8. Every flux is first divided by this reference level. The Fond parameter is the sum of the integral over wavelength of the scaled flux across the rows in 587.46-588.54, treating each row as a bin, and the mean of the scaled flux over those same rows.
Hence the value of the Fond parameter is 2.06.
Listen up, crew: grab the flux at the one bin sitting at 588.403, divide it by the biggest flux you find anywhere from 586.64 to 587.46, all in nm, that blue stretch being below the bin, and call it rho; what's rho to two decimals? 1.00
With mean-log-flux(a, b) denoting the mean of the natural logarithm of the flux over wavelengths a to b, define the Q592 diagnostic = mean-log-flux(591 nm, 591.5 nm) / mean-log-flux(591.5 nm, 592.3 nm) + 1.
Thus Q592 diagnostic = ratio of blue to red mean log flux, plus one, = 2.01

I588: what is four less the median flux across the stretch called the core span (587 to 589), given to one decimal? -5.1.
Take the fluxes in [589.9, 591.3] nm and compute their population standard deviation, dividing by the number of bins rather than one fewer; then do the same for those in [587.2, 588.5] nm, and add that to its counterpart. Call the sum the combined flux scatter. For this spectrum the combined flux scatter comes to 0.39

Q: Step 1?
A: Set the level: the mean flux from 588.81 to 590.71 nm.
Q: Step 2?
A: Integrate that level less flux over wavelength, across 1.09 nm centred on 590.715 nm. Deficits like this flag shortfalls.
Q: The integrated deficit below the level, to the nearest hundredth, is 0.20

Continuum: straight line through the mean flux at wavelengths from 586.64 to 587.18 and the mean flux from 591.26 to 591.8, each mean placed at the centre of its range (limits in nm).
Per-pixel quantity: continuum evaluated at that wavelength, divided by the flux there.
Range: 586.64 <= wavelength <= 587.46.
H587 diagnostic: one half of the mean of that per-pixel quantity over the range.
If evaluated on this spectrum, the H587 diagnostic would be 0.495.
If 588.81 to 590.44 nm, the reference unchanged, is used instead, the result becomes 0.467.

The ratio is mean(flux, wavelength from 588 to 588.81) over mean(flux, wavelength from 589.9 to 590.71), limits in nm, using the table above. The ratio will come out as 1.00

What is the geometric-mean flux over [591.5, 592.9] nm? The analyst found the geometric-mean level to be 8.87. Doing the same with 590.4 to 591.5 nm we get 8.90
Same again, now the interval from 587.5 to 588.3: 8.86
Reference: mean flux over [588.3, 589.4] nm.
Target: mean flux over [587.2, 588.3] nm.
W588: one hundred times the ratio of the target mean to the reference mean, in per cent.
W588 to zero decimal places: 96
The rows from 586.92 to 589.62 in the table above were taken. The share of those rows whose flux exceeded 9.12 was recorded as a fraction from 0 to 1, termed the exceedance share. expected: 0.40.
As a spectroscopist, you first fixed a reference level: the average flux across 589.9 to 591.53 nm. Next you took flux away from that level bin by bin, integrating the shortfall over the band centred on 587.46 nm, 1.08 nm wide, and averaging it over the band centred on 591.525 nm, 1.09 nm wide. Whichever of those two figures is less 0.11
